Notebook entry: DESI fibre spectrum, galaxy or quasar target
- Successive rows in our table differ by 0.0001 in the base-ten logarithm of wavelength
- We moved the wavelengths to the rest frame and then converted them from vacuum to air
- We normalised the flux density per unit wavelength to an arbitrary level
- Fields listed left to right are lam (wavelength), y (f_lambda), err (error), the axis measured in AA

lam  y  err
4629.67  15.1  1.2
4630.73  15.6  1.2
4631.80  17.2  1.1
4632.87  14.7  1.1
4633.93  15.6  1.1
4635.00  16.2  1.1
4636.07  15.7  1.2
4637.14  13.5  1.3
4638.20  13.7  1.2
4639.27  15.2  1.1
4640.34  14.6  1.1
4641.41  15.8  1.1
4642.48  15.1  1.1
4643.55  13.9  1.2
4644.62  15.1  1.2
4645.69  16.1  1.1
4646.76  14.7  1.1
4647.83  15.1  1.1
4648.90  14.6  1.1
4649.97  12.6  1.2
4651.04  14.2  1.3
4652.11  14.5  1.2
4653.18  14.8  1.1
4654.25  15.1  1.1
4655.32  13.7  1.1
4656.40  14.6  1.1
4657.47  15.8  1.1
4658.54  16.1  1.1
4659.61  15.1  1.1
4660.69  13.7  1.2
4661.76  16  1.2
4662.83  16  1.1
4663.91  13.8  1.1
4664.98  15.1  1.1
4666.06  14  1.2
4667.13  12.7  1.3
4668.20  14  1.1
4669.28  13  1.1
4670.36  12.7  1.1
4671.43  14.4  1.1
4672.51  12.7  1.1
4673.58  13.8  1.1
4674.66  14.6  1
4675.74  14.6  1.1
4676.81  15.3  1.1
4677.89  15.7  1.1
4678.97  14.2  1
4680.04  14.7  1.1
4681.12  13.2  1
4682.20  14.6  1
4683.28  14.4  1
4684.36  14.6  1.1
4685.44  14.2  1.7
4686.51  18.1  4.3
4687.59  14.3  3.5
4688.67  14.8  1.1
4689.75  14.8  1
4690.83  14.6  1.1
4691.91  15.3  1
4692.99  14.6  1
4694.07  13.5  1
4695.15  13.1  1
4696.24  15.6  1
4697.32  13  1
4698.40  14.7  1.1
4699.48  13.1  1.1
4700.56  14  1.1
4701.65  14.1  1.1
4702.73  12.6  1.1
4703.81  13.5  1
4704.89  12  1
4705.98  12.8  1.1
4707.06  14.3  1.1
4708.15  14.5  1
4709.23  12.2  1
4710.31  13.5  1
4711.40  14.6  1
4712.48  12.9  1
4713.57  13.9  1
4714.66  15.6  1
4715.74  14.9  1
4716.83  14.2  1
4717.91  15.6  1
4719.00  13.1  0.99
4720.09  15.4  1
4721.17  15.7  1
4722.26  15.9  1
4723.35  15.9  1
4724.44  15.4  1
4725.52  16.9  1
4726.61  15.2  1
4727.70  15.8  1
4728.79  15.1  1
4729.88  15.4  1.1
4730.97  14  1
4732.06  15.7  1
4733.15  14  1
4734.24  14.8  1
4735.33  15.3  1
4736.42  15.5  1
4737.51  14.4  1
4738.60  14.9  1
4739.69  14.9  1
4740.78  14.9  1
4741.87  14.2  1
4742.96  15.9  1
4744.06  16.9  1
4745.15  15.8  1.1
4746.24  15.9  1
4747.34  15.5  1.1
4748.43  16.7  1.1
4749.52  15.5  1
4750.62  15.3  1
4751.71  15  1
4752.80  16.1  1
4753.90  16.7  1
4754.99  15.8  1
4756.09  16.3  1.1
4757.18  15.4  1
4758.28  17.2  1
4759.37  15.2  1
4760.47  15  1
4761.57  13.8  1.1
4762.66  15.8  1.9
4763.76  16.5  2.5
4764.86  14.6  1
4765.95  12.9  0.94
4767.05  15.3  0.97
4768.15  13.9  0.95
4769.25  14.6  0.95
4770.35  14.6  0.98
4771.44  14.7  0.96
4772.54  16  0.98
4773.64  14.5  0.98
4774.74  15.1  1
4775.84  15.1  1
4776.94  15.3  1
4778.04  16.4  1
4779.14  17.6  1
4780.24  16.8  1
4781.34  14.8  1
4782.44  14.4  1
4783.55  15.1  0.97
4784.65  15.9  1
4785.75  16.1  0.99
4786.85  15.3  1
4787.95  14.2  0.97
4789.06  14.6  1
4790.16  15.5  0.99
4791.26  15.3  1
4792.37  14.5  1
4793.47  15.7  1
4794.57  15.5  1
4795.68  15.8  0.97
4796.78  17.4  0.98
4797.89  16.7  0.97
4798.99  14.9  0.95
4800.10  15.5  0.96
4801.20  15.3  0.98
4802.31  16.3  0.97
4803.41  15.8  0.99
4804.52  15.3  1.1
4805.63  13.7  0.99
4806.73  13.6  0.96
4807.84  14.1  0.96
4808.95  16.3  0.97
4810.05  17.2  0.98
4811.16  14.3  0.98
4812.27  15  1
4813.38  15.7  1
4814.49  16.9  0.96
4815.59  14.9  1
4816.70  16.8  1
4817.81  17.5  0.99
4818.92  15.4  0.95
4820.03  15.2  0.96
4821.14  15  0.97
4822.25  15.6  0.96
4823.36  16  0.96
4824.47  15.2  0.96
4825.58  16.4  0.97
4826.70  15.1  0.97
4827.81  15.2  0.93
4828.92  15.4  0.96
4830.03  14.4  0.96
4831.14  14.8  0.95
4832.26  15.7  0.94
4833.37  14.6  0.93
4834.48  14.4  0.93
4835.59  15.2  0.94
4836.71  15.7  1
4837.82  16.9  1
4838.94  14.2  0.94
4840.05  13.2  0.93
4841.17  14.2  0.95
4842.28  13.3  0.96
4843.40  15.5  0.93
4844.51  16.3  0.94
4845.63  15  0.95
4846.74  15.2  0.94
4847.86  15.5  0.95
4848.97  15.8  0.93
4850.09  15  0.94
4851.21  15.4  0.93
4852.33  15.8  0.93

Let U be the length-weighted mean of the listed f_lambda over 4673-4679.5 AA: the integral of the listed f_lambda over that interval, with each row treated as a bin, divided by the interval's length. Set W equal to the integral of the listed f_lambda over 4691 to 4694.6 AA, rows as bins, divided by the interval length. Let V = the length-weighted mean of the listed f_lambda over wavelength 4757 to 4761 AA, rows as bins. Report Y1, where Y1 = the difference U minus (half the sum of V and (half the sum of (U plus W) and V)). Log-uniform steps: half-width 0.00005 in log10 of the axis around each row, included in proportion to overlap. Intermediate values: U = 14.7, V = 15.7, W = 14.5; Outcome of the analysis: -4.4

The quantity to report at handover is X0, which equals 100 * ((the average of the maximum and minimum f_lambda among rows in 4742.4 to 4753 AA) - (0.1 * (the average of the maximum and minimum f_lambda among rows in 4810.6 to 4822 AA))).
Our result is 1436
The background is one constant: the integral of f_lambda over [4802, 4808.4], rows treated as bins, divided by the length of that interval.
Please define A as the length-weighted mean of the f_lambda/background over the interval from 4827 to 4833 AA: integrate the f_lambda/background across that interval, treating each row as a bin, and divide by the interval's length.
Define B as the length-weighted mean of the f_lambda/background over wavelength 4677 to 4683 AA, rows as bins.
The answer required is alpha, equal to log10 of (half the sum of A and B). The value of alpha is 0.002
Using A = 1.02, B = 0.985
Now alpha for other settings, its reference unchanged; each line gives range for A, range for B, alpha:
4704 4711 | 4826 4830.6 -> -0.018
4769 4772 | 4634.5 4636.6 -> 0.016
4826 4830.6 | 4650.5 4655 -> 0.003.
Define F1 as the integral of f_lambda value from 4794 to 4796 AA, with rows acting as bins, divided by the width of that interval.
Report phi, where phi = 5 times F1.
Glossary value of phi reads 78.1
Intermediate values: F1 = 15.6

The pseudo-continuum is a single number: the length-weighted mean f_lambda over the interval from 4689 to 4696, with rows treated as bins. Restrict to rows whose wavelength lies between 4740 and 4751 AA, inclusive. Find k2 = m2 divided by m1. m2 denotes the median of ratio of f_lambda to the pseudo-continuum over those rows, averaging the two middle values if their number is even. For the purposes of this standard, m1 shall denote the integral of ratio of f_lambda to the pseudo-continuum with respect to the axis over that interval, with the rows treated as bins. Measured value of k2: 0.0909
